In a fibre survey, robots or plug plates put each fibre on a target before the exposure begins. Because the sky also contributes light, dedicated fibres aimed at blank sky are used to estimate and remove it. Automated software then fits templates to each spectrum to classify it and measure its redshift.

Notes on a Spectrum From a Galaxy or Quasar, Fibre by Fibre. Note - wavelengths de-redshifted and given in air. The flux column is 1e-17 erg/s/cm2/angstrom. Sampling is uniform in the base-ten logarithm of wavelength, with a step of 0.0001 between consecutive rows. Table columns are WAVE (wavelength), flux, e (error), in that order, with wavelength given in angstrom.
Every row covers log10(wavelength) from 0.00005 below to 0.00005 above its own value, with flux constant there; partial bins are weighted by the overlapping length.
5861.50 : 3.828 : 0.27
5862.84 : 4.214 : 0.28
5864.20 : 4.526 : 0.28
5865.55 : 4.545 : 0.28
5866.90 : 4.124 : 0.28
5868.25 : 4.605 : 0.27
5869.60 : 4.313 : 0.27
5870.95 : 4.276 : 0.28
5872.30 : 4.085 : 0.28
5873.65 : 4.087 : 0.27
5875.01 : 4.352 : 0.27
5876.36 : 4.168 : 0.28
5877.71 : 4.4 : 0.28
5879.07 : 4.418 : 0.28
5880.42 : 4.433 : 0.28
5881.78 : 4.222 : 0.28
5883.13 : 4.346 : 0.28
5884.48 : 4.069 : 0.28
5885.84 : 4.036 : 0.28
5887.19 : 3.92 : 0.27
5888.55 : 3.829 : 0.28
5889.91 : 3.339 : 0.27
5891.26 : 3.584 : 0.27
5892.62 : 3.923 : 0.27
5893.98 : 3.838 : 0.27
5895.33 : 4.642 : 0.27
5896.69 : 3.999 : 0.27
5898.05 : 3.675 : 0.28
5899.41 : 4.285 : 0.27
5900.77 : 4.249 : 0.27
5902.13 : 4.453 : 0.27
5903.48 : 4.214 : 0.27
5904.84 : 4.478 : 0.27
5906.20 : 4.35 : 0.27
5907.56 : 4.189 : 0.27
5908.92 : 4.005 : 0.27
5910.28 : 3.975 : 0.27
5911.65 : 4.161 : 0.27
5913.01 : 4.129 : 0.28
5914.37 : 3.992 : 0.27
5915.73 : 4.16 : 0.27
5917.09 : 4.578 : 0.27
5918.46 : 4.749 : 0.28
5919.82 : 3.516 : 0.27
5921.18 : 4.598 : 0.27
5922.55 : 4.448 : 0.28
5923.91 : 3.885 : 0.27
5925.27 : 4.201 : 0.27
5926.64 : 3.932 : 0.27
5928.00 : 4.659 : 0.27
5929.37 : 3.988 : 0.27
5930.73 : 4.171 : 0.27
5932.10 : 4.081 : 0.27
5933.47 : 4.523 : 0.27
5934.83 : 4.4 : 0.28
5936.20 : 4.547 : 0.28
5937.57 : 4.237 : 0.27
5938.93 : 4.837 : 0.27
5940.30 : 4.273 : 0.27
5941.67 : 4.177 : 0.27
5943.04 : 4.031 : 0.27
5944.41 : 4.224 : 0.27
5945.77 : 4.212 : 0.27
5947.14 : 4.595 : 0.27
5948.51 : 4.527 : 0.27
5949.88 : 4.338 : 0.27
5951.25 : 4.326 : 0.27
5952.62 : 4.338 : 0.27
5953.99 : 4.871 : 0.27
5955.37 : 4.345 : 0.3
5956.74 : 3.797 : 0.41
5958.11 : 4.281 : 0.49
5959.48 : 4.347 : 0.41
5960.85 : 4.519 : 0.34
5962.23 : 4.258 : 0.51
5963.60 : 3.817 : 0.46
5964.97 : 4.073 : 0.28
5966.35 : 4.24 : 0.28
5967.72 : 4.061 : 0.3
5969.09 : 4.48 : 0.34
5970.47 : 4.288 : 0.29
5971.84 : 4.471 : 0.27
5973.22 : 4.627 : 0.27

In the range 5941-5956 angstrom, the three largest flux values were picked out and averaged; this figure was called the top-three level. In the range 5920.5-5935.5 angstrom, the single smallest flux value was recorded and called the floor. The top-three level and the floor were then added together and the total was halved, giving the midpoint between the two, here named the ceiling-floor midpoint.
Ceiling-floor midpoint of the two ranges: 4.3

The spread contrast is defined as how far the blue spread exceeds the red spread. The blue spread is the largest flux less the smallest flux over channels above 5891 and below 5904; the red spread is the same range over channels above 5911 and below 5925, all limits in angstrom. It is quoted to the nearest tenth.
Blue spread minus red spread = -0.2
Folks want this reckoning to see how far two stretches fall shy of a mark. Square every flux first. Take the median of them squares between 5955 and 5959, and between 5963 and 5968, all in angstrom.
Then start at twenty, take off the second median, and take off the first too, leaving -14.9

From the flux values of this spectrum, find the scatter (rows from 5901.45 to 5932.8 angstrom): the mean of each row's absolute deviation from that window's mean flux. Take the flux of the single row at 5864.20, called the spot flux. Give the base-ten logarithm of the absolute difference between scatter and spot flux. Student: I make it 0.633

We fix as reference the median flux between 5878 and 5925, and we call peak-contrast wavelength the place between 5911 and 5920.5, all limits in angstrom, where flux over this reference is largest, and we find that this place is 5918.46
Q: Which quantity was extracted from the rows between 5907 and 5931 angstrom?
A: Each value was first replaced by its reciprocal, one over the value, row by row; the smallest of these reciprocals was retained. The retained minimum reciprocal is 0.211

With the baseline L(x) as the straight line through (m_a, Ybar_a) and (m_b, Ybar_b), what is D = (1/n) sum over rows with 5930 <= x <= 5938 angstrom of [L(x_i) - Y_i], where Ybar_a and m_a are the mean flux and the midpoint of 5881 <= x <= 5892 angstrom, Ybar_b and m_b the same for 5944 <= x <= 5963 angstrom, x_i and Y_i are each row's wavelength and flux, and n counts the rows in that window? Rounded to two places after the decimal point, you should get -0.10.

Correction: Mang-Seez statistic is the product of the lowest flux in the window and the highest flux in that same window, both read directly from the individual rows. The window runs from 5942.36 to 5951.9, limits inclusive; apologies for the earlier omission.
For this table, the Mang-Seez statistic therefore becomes 18.5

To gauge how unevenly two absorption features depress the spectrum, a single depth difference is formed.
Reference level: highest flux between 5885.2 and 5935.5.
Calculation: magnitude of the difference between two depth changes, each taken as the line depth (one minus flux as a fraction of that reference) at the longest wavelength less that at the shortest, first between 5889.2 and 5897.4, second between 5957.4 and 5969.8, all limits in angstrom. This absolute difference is 0.10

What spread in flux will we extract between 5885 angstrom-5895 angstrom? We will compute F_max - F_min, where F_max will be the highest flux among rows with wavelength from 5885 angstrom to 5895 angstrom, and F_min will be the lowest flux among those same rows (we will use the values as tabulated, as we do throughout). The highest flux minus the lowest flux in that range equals 0.70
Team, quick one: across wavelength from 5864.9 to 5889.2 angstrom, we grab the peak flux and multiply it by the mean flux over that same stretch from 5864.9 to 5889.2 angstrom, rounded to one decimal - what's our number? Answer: 19.5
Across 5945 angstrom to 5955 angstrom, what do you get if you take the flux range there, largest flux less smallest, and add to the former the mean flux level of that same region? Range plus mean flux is 5.1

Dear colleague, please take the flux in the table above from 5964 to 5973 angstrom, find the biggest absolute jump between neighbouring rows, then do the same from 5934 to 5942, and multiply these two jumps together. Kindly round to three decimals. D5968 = 0.251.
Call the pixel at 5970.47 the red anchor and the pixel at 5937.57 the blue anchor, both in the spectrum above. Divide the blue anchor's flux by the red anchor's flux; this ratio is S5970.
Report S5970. 0.99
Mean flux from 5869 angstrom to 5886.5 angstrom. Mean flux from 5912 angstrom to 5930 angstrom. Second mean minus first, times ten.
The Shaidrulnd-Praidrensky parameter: -0.28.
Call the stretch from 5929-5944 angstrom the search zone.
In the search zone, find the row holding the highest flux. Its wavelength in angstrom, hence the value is 5938.93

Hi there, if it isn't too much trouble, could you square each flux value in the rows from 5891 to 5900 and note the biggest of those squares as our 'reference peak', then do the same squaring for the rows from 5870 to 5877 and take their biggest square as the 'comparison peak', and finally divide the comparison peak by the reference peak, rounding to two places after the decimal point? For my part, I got 0.88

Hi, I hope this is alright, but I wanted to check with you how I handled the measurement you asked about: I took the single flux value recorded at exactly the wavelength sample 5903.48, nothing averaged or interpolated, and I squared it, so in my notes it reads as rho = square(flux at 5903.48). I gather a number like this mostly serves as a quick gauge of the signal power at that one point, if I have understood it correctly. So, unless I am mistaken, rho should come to 17.8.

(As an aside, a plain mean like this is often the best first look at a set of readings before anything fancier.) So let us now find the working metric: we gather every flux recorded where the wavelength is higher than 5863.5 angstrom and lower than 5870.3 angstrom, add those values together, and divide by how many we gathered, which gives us 4.42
